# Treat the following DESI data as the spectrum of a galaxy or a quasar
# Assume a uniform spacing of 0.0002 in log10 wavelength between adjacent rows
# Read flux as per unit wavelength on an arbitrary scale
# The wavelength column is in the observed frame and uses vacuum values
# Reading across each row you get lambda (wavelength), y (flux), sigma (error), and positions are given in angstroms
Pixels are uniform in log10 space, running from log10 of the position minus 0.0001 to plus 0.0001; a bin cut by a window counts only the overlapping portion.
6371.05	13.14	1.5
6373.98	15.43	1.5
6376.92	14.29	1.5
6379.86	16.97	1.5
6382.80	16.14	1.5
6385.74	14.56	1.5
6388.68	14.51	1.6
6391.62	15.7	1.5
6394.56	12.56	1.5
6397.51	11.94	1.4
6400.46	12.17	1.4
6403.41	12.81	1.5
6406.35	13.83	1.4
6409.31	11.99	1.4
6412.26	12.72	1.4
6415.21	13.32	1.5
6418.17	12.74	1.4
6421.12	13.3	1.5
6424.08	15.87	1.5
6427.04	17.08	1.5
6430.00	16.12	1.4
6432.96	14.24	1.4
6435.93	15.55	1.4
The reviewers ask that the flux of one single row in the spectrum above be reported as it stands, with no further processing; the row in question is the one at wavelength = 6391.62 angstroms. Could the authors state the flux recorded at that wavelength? 15.7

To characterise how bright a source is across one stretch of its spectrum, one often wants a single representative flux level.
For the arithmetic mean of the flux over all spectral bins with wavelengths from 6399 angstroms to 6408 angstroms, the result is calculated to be 12.9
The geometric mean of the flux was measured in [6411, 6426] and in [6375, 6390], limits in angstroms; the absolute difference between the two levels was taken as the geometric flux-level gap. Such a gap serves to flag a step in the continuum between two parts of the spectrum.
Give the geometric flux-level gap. 1.7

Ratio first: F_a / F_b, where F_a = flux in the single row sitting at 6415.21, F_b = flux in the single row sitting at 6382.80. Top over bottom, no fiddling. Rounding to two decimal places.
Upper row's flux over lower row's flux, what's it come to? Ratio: 0.83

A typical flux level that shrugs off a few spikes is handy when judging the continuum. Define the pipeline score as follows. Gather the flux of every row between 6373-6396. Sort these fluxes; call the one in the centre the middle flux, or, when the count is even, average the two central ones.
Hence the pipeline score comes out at 15.0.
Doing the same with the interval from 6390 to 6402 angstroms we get 12.4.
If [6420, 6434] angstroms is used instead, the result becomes 15.9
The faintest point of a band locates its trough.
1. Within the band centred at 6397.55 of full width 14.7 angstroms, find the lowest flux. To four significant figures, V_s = 11.94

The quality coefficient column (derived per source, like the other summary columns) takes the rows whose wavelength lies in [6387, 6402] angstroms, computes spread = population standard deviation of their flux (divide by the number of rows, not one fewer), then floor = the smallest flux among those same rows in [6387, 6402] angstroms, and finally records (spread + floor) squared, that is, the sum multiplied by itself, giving 180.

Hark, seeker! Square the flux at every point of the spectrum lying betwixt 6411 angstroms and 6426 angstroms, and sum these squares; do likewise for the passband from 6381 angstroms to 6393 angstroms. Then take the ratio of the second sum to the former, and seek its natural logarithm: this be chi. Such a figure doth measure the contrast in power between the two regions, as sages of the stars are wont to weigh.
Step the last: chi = 0.00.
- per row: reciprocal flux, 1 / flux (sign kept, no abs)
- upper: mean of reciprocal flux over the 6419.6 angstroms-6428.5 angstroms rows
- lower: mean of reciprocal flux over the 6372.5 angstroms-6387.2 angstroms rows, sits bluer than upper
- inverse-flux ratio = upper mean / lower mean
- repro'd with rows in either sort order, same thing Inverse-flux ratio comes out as 1.01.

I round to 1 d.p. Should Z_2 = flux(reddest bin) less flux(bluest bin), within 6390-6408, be -1.9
